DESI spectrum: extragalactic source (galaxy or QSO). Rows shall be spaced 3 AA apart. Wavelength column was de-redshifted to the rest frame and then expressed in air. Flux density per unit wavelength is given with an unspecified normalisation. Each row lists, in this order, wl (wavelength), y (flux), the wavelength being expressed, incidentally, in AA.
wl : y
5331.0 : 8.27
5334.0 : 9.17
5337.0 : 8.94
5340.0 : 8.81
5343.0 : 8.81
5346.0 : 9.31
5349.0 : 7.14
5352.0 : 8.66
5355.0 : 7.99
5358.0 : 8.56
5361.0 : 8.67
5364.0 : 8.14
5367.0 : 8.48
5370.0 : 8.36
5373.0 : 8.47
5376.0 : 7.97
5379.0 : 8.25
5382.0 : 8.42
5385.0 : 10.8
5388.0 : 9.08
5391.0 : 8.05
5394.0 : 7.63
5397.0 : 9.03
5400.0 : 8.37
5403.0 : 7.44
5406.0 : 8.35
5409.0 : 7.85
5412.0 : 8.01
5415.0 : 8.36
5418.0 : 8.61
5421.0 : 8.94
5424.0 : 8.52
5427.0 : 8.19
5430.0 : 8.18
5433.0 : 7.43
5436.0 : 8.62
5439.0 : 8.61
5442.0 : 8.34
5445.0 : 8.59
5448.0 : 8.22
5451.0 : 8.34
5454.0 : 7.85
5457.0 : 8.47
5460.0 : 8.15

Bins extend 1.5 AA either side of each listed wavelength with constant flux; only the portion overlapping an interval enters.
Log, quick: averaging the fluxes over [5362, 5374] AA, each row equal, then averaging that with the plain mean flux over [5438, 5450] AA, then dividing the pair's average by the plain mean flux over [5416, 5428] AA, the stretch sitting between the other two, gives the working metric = 0.98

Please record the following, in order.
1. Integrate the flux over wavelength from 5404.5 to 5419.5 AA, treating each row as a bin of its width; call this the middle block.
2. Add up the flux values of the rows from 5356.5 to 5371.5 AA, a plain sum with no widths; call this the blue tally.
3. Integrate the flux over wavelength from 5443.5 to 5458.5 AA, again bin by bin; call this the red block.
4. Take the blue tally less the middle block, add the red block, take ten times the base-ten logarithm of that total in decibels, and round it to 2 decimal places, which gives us 16.34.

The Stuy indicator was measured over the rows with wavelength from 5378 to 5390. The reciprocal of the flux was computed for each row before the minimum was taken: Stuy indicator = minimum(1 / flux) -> 0.093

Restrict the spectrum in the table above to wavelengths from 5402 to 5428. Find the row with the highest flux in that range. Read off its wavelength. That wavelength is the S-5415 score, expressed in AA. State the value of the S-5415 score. 5421.0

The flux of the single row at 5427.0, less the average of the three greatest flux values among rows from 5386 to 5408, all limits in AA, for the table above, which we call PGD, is -0.6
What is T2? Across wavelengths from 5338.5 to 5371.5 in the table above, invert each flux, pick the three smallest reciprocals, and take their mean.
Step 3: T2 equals 0.111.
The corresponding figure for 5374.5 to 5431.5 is 0.104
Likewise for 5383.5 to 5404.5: 0.104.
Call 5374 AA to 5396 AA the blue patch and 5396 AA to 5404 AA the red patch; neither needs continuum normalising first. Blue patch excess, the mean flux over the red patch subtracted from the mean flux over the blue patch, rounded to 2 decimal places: 0.32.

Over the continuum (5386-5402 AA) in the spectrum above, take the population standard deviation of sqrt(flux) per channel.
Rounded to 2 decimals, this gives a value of 0.10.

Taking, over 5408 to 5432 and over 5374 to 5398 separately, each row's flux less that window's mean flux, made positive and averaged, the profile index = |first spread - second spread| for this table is 0.46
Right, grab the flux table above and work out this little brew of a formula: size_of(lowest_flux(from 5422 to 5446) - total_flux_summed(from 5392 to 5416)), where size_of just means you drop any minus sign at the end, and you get 57.6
